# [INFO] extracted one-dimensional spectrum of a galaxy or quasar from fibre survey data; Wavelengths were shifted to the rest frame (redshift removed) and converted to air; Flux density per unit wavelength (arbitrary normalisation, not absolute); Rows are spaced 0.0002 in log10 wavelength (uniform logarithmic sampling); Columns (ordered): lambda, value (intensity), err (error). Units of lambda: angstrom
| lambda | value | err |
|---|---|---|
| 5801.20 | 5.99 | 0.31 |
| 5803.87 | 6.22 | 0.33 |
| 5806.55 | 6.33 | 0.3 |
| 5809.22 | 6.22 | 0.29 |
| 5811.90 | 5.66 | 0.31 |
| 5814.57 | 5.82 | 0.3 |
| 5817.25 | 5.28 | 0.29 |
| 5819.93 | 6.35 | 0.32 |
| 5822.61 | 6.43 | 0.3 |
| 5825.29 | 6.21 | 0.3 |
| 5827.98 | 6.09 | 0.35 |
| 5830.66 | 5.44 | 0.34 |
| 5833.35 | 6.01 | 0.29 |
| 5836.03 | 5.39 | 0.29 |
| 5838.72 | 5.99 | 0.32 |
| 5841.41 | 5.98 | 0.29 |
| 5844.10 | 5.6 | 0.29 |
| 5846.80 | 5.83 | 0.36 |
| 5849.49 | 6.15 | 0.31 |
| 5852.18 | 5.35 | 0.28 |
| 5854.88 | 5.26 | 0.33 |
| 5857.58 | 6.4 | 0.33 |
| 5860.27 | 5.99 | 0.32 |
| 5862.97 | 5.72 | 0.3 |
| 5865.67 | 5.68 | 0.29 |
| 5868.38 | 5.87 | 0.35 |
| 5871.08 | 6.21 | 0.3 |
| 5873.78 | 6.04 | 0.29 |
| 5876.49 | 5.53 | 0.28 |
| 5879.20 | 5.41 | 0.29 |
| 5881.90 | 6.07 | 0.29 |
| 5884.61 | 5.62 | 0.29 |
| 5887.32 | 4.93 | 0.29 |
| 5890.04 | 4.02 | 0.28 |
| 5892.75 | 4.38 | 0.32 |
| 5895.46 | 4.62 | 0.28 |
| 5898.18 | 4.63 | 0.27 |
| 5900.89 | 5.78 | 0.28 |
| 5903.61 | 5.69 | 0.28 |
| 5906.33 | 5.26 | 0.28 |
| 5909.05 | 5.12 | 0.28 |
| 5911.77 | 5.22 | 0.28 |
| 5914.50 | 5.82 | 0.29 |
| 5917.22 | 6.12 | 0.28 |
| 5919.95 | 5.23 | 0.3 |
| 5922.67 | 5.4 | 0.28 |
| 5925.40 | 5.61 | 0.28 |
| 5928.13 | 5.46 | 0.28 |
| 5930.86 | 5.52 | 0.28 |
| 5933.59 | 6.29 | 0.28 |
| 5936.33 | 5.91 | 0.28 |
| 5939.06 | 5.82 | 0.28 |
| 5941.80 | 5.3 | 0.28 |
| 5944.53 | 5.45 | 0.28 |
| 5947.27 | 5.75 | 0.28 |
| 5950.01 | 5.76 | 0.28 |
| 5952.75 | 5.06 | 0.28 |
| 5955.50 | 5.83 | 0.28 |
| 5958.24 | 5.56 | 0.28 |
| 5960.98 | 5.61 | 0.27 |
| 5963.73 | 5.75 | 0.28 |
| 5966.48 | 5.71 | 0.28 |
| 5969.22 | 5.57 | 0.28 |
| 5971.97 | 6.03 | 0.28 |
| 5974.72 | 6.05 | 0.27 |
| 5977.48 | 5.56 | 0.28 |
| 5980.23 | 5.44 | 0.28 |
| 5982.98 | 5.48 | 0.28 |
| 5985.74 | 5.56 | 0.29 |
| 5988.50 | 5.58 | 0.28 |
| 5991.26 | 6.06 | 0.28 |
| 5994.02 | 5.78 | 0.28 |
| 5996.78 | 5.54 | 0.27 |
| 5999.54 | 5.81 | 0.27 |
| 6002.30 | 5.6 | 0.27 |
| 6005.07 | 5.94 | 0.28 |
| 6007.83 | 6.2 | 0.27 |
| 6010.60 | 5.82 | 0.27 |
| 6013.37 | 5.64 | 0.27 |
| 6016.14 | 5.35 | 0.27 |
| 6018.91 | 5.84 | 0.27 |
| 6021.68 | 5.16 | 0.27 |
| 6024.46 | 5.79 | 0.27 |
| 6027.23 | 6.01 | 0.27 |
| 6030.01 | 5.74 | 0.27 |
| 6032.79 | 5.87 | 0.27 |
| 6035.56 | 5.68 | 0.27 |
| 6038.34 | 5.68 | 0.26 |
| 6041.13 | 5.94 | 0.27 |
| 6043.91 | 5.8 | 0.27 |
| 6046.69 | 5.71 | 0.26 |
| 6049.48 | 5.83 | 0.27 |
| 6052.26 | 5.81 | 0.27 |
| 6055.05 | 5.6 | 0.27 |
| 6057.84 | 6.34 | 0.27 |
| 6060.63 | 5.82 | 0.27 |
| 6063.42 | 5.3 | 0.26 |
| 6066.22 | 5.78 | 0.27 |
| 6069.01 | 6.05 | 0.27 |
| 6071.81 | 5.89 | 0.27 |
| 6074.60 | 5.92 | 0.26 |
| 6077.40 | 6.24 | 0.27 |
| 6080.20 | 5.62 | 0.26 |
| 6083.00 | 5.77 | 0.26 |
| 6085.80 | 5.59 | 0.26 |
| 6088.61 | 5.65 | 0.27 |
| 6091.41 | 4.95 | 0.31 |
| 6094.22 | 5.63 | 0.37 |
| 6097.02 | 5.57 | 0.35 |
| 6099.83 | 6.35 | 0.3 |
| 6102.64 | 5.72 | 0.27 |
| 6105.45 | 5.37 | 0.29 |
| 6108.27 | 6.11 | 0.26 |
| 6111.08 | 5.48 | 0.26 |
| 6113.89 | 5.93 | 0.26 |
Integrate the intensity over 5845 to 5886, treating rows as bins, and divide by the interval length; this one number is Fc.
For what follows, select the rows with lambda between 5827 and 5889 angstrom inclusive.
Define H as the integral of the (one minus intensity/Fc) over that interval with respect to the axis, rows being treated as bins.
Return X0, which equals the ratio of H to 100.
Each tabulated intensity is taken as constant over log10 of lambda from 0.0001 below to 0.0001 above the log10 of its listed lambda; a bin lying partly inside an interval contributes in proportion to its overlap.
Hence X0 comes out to 0.0057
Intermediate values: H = 0.57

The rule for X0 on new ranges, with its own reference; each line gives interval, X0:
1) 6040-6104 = 0.0032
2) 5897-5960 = 0.0277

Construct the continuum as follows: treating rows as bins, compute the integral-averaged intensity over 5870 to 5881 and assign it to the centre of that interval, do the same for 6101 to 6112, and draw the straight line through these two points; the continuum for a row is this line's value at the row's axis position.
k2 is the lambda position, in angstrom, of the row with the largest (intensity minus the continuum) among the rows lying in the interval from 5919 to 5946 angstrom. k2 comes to 5933.59 angstrom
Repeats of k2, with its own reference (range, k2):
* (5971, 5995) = 5991.26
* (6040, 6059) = 6057.84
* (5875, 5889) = 5881.90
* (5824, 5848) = 5825.29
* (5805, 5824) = 5822.61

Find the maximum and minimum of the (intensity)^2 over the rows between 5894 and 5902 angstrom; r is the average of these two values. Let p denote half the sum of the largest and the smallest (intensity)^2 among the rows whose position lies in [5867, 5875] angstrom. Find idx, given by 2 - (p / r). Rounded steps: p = 36.5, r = 27.4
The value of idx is 0.67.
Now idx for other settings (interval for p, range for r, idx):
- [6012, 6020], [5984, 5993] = 1.07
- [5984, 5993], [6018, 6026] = 0.89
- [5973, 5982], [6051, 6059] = 1.07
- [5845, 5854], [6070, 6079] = 1.10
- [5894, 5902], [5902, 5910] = 1.07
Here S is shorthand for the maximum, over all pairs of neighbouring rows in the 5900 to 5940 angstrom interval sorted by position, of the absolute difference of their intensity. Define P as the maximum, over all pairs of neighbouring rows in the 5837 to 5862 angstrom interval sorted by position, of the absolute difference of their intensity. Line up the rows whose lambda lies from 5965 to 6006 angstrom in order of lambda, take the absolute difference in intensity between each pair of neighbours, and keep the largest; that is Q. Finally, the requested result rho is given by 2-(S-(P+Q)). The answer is 2.74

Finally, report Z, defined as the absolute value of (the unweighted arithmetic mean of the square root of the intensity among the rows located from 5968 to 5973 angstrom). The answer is 2.41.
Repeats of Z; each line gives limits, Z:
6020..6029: 2.38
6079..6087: 2.38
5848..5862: 2.41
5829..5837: 2.37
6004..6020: 2.41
